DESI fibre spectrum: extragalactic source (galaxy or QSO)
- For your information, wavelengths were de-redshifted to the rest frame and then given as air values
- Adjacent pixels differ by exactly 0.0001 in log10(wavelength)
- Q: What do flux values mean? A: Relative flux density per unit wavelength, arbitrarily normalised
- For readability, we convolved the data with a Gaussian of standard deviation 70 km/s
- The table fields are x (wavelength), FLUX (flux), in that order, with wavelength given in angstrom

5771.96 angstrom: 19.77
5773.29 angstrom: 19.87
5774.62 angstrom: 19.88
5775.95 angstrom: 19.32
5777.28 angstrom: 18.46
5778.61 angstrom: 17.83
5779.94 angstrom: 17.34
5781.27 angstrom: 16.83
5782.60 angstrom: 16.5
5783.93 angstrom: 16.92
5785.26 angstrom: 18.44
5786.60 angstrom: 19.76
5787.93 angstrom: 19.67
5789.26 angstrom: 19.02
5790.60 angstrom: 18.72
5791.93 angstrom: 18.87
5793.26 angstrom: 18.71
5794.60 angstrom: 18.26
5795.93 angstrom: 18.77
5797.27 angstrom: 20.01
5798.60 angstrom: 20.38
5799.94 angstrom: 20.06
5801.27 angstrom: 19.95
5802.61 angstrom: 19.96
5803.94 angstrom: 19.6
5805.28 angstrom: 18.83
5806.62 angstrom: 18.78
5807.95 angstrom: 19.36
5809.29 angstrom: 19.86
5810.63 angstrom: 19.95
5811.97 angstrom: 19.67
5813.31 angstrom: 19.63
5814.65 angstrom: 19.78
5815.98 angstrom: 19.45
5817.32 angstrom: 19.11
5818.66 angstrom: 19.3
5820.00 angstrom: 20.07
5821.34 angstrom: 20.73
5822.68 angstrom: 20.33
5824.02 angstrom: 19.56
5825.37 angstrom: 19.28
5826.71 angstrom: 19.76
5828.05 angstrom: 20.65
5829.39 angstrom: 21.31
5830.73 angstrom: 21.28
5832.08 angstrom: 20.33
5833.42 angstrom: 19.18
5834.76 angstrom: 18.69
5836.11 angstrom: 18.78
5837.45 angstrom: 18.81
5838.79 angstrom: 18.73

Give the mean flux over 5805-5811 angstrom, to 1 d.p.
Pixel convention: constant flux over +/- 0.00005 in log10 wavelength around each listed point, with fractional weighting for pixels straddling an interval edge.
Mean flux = 19.4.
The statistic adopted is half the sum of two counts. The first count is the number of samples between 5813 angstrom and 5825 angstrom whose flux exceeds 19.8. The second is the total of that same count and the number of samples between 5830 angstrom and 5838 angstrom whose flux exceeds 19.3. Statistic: 4.0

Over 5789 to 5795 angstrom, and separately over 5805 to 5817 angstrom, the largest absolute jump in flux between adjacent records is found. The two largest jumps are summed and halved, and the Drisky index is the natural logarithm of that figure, -0.7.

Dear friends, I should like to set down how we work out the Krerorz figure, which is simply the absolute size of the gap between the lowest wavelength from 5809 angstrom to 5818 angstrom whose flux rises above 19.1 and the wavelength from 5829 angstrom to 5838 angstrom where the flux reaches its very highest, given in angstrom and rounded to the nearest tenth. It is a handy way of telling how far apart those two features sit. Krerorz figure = 20.1 angstrom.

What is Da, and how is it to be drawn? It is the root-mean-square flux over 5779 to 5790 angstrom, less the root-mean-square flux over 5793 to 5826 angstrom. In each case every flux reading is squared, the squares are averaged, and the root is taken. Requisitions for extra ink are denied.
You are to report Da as -1.48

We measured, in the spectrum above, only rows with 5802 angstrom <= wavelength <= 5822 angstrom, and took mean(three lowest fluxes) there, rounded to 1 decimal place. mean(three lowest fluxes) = 18.9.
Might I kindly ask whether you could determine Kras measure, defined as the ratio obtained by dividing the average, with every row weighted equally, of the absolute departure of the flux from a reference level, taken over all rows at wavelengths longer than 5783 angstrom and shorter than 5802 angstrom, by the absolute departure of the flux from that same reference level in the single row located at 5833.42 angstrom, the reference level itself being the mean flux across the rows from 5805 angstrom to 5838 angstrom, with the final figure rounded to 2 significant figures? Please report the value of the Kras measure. 1.6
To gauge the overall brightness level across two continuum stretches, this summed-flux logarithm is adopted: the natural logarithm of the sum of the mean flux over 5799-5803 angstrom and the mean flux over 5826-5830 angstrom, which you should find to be 3.70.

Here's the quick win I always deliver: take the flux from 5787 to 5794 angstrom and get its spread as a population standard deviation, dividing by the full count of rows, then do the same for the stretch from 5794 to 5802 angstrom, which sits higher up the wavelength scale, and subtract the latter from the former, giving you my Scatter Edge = -0.4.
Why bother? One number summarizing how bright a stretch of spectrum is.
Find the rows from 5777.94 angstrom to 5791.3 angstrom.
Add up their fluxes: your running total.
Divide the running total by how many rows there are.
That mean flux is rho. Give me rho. 18.1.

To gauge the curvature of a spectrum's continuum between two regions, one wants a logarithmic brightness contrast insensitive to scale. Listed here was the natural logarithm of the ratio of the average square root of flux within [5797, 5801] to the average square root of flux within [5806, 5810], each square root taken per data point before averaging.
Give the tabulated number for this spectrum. 0.021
